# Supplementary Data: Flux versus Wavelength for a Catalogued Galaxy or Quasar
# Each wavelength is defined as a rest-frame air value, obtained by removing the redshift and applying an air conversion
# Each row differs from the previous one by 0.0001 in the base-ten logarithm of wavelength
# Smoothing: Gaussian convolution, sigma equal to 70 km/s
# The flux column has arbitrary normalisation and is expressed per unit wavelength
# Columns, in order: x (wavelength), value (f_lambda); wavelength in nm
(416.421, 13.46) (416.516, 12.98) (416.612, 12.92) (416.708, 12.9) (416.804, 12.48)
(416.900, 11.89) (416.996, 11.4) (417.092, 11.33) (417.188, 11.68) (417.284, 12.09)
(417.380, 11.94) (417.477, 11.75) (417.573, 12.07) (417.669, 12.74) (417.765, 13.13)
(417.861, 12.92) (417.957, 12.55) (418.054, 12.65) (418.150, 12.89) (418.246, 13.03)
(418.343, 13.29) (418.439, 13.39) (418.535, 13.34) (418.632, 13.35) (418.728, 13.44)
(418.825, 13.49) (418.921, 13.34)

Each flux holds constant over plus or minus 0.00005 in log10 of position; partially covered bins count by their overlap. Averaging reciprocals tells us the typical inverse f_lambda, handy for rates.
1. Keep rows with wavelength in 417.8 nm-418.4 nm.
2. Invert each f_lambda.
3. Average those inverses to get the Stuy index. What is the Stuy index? 0.078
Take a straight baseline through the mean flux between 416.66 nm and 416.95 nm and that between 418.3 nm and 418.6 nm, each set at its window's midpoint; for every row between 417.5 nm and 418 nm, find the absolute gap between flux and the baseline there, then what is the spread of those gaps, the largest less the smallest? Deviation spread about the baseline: 0.69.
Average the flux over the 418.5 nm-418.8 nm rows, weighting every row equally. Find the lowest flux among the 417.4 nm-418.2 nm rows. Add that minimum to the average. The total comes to 25.1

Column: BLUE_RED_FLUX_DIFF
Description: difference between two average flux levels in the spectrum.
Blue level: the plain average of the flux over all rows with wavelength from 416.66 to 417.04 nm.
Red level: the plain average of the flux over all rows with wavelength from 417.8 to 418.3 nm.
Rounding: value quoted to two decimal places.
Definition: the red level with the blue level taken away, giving 0.64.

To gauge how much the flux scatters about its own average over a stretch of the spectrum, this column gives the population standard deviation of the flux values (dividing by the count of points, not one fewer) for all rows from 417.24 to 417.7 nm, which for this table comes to 0.33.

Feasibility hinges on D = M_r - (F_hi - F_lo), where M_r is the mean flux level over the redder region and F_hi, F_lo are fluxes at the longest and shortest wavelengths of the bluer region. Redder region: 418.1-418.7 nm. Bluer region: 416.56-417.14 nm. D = 14.8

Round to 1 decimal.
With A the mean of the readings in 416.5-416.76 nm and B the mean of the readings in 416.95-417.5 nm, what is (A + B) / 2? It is 12.3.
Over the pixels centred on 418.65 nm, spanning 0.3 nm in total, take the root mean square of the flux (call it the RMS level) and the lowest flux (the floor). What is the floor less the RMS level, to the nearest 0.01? -0.04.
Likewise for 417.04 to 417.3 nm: -0.37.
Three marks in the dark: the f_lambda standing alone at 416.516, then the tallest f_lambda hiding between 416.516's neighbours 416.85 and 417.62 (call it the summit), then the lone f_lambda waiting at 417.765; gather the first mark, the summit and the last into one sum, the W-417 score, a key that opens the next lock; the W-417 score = 38.2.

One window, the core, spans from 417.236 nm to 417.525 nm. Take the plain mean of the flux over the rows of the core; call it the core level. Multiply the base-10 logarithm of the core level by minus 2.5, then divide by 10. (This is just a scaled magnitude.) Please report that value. -0.269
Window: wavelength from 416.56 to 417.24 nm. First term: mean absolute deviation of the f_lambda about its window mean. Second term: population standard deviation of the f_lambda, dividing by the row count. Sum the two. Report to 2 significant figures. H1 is 1.2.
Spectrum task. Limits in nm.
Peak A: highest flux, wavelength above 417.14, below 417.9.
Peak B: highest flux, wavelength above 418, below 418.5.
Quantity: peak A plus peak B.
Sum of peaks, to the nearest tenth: 26.5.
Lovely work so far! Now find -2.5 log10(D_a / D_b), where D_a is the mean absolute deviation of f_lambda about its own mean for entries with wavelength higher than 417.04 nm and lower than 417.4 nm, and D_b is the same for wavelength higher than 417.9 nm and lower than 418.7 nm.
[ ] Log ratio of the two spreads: 0.1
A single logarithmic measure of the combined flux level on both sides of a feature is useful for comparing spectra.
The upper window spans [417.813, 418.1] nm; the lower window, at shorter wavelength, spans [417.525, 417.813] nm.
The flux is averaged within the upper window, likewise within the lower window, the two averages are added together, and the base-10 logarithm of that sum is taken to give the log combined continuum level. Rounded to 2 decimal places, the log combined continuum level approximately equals 1.40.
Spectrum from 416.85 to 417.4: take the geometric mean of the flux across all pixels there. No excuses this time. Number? 11.7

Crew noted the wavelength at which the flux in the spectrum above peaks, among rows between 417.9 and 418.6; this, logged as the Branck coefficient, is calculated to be 418.439 nm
